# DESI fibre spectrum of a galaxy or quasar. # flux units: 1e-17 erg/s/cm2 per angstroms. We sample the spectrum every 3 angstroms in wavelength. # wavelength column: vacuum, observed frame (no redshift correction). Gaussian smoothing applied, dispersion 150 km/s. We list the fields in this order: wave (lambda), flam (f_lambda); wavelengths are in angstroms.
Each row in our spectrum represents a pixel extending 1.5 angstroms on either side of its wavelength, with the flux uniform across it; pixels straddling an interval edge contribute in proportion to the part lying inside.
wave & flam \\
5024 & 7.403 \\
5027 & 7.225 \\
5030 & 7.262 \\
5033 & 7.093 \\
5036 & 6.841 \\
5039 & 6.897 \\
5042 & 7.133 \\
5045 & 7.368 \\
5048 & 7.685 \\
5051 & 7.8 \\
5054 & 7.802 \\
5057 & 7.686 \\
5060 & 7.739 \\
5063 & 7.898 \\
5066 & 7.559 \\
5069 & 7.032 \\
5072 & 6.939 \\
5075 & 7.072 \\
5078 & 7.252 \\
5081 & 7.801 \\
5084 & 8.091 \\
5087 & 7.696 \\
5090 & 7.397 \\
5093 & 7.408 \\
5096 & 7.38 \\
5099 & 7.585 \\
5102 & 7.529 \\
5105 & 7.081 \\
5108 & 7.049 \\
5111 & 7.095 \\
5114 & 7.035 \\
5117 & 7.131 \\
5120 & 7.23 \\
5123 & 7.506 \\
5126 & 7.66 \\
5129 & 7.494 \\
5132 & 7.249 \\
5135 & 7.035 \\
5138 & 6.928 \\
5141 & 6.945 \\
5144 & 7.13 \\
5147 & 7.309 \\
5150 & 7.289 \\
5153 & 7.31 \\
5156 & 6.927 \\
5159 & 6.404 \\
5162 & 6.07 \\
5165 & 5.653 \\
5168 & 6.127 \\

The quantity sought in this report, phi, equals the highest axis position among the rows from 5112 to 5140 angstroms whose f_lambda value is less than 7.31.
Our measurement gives 5138 angstroms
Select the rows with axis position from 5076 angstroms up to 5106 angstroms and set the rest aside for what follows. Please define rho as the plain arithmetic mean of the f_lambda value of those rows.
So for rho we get 7.5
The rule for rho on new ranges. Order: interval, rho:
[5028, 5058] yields 7.4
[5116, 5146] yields 7.2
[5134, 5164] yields 6.9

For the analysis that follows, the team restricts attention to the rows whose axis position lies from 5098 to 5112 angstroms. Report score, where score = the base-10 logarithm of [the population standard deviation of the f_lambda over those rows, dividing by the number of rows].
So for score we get -0.62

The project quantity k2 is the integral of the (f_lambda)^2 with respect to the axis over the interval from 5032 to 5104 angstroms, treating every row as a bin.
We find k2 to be 3999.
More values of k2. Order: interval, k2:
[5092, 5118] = 1369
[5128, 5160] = 1614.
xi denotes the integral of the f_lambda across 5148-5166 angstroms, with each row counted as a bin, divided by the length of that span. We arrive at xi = 6.65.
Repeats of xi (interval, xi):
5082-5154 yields 7.32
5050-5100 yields 7.53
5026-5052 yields 7.25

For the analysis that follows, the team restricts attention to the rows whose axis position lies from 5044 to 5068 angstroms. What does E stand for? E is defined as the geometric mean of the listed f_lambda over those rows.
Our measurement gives 7.69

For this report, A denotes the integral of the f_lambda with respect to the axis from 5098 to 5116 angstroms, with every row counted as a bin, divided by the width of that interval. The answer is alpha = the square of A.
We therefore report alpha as 52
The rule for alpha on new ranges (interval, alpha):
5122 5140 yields 53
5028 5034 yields 52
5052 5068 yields 60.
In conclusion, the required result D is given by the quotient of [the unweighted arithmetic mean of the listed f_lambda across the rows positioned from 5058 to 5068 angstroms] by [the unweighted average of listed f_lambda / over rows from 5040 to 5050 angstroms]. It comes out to 1.05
